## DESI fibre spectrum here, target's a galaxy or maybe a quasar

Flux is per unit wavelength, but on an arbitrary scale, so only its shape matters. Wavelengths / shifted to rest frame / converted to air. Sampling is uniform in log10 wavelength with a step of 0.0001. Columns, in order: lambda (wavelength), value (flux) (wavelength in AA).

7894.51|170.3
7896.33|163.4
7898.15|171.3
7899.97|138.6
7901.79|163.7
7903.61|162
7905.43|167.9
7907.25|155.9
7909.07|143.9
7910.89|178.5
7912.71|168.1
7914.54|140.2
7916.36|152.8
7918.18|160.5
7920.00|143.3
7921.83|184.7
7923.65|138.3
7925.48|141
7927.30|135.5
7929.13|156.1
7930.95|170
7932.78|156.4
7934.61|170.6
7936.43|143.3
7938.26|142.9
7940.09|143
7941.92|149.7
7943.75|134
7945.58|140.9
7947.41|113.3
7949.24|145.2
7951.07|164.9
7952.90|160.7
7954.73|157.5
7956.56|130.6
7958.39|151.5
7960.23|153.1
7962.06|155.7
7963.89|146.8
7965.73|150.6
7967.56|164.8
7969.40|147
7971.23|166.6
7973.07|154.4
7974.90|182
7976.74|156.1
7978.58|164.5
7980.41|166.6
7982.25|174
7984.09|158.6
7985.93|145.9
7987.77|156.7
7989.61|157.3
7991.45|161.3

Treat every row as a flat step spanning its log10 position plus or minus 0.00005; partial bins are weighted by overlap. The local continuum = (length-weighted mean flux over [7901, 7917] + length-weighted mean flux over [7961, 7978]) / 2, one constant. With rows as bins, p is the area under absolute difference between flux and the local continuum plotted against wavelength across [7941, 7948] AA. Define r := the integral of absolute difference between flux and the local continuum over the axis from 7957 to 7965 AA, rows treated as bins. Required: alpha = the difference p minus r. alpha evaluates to 97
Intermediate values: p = 163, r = 66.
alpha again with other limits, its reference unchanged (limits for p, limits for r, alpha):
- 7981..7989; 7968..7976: -31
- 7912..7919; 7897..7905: -17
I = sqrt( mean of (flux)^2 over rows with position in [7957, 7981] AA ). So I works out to 159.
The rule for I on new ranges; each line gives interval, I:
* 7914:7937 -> 154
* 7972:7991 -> 162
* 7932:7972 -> 150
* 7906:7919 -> 158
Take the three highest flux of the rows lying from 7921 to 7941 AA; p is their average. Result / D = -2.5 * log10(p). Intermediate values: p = 175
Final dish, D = -5.61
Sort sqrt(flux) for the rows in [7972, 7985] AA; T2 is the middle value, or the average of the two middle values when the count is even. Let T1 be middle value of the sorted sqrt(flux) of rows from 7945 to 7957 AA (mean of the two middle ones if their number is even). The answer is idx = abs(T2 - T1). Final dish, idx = 0.8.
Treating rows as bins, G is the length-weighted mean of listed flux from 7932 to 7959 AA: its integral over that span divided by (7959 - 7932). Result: 147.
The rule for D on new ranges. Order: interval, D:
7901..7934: -5.62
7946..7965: -5.52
